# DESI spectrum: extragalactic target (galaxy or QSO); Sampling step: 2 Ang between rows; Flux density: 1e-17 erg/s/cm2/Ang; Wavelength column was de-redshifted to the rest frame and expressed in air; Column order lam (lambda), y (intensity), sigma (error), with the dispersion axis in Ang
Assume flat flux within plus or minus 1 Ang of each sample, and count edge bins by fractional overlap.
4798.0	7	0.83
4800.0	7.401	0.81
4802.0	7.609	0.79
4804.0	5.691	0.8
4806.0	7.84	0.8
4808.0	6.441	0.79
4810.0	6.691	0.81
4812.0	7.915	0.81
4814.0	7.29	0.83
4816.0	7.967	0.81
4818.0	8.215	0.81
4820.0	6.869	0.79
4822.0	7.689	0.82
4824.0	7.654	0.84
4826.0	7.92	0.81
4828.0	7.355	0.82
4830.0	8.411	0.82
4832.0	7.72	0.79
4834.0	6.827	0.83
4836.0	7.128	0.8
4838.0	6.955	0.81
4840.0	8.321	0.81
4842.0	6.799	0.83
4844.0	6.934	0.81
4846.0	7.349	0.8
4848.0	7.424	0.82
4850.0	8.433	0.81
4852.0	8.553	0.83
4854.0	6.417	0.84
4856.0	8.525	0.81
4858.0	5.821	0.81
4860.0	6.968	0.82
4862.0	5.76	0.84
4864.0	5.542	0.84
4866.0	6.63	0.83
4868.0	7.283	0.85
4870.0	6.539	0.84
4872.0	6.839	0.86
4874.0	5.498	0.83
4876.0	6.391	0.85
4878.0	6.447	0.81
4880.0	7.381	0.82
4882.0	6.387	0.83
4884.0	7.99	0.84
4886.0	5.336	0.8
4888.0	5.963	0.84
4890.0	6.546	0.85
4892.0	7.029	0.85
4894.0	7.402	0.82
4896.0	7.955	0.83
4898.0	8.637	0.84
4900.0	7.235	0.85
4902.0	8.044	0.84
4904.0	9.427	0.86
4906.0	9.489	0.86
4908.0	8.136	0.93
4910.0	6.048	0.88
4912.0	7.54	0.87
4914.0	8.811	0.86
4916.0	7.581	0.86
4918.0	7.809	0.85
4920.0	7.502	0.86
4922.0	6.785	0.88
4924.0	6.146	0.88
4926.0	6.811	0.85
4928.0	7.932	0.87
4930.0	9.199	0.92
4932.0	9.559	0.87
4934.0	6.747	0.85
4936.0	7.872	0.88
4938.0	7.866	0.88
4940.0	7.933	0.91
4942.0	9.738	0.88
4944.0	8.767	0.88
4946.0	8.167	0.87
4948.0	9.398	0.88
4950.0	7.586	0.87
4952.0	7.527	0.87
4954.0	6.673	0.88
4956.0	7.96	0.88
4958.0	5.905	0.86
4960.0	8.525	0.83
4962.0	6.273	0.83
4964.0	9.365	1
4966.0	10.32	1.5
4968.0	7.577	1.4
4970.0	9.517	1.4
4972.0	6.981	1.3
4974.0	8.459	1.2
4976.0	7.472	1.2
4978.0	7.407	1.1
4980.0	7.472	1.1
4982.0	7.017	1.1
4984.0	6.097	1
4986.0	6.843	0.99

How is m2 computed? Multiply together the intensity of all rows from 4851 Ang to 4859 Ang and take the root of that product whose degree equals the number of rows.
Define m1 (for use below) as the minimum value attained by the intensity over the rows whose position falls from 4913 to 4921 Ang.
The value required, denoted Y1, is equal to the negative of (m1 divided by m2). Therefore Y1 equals -1.04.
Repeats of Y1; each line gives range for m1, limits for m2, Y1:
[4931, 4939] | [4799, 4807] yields -0.95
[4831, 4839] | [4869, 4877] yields -1.08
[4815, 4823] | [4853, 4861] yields -1.00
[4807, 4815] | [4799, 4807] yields -0.91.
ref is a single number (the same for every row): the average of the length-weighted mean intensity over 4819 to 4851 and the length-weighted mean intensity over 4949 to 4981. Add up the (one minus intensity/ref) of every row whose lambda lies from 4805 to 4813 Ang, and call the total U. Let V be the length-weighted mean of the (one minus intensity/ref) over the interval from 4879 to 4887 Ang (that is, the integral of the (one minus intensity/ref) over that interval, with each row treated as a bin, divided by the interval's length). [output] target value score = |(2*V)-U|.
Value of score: 0.01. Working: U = 0.2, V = 0.11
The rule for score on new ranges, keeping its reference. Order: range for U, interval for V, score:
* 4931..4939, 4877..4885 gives 0.35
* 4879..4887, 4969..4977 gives 0.58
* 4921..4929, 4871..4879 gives 0.03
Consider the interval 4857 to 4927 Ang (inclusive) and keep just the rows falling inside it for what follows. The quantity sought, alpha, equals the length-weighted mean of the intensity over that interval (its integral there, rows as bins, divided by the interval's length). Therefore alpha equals 7.08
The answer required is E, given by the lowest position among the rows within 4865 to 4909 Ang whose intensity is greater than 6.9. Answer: 4868.0 Ang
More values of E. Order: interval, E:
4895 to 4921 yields 4896.0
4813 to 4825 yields 4814.0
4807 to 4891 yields 4812.0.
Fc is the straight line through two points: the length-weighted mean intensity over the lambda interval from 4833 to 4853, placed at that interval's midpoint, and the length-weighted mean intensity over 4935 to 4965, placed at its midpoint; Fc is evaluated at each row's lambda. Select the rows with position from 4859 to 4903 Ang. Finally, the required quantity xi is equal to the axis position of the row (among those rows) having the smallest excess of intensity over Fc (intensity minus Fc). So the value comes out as 4886.0 Ang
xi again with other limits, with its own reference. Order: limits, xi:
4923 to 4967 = 4958.0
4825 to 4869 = 4864.0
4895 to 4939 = 4910.0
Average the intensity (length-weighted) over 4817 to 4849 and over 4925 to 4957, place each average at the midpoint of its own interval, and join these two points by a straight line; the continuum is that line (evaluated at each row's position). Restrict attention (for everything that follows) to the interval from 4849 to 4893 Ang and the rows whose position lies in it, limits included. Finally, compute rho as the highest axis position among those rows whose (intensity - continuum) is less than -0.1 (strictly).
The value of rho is 4892.0 Ang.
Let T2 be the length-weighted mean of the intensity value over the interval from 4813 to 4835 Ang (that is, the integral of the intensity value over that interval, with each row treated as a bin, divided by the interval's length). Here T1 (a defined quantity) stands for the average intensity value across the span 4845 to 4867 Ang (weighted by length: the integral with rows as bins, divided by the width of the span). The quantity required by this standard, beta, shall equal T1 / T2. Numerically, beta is 0.92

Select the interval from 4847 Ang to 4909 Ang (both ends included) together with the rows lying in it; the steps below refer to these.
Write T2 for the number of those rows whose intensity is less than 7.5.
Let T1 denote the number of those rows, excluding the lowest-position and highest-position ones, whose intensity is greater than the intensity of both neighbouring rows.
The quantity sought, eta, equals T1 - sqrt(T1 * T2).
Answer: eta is -4.7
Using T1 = 9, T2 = 21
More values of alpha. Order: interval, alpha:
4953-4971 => 8.01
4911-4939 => 7.73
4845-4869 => 7.06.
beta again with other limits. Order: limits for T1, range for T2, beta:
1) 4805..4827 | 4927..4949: 0.89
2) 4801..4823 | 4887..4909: 0.93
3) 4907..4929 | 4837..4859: 0.99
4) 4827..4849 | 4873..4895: 1.12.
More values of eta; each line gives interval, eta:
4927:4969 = 1.7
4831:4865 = -2.7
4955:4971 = 0.0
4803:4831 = -0.5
